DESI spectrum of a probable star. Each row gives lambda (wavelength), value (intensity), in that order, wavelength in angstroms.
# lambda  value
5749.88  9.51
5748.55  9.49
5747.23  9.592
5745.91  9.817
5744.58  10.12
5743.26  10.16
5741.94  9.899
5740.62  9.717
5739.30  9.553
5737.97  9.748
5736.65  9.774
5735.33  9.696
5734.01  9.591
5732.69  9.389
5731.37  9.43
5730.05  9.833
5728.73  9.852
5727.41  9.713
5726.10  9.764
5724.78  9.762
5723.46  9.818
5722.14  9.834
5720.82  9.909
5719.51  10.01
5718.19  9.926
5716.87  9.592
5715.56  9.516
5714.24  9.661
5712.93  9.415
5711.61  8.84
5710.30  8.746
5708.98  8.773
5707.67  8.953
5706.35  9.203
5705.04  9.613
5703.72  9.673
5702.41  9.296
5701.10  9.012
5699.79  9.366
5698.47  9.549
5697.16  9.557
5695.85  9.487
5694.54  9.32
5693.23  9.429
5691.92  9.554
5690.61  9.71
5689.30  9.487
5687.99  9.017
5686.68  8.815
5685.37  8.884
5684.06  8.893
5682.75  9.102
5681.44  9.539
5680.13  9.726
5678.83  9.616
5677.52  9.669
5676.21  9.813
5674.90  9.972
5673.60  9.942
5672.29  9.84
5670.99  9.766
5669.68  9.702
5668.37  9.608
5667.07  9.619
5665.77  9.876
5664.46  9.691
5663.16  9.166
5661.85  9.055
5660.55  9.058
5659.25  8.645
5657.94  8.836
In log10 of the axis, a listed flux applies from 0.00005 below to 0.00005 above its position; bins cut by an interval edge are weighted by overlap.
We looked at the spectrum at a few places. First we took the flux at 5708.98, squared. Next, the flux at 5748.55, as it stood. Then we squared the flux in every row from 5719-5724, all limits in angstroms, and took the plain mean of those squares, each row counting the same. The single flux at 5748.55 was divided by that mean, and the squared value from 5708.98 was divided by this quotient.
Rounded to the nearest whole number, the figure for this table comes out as 794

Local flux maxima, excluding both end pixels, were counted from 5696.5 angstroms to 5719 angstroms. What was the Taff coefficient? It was 2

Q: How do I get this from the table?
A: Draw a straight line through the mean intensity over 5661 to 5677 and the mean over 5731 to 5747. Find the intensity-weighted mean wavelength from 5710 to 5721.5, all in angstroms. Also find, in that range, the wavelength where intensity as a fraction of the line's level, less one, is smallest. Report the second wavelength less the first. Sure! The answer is -5.4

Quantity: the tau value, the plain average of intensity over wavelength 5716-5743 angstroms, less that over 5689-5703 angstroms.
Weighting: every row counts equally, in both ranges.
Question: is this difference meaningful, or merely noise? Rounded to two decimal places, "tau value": 0.31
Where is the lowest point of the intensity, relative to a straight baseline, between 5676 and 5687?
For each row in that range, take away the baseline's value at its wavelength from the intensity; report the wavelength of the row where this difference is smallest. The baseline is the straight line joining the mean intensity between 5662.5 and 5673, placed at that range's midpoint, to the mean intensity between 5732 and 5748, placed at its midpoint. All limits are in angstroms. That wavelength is 5686.68 angstroms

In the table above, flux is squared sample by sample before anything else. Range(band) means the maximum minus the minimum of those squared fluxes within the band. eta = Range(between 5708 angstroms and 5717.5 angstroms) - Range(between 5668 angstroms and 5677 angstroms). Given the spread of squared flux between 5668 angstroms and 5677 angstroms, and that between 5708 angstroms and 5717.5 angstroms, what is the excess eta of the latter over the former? 10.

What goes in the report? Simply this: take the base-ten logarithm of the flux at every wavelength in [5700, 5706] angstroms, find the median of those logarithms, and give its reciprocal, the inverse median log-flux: 1.03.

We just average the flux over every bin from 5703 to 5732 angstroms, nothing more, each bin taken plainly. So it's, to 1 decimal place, 9.5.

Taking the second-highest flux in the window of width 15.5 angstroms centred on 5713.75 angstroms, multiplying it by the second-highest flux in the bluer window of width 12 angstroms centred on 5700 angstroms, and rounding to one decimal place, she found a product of 95.4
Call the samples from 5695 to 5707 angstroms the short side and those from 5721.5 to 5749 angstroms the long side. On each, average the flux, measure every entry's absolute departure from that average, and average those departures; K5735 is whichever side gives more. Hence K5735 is 0.18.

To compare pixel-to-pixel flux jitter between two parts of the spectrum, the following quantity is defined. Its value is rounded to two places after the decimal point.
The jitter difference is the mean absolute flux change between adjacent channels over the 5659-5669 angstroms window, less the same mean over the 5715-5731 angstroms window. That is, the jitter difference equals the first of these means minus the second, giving 0.13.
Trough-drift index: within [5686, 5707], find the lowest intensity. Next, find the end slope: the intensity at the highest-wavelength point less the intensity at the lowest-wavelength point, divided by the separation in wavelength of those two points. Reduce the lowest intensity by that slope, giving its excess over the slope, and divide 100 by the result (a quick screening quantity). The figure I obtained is 11.4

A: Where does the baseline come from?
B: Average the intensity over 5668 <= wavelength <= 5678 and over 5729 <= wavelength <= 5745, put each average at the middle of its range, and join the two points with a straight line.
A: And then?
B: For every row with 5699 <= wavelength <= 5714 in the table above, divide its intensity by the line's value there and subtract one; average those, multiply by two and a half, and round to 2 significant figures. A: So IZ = -0.15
